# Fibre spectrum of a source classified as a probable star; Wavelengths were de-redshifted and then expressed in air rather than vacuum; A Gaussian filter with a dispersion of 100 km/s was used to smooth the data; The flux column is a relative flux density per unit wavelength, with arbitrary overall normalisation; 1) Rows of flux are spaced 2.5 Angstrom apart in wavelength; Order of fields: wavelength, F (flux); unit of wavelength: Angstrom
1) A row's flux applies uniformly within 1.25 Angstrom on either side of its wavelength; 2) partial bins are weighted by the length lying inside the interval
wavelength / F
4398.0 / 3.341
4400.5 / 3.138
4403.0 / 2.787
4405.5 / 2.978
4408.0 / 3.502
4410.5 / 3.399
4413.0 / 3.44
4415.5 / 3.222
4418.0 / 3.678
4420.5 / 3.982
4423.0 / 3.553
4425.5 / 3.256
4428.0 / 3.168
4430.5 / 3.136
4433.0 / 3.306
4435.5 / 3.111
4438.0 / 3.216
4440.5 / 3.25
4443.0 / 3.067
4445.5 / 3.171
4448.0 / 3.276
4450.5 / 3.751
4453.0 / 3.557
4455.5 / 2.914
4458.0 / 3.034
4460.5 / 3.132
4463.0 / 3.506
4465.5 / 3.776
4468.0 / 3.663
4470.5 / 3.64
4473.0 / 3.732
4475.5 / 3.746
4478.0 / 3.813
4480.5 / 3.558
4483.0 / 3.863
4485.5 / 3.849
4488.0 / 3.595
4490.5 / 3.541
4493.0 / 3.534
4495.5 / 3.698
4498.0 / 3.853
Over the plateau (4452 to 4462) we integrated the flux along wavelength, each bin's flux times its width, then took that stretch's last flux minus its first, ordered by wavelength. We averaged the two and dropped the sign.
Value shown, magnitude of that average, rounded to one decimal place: 15.6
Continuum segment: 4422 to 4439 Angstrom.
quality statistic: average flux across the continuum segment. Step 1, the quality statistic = 3.2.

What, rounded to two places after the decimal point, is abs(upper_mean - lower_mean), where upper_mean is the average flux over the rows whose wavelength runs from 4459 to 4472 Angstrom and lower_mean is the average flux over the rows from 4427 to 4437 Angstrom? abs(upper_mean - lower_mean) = 0.36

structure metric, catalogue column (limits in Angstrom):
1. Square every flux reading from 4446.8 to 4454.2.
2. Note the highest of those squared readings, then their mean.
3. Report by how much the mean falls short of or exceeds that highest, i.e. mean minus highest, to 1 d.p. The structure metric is -1.6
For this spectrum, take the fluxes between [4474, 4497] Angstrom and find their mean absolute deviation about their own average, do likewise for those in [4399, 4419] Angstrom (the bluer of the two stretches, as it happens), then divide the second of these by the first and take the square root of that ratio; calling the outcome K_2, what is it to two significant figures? 1.4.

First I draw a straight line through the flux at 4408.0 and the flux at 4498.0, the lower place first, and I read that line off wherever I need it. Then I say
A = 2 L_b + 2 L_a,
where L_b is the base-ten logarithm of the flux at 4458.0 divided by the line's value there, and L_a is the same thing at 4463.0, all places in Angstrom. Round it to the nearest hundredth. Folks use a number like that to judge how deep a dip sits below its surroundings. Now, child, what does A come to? -0.22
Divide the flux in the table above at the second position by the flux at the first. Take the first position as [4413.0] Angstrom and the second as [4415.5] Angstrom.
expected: 0.94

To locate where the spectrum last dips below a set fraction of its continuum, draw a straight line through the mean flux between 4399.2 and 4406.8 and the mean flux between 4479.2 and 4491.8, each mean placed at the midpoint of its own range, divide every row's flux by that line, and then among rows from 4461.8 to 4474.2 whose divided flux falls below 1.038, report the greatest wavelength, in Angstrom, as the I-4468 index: 4470.5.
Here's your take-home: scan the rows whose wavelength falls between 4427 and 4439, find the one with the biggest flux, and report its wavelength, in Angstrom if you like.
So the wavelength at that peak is 4433.0 Angstrom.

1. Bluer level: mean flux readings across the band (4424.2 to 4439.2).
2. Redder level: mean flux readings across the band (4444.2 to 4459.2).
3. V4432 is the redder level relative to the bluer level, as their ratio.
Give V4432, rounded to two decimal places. 1.03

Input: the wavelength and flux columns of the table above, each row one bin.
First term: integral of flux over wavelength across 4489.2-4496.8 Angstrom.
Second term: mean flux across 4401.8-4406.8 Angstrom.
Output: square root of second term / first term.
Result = 0.33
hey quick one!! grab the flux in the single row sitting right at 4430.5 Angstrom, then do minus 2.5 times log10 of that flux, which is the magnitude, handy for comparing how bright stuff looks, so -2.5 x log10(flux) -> -1.24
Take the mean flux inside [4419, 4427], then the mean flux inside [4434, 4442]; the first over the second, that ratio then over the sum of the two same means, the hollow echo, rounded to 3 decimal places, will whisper 0.166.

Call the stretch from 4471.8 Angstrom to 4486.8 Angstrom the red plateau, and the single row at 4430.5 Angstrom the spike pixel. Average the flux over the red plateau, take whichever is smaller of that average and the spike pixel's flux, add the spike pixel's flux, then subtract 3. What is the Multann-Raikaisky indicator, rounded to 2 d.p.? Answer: 3.27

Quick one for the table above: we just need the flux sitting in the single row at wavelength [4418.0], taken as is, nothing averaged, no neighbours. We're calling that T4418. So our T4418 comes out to 3.678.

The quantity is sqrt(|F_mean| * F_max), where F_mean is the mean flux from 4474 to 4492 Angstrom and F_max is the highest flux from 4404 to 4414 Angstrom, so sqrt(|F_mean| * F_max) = 3.60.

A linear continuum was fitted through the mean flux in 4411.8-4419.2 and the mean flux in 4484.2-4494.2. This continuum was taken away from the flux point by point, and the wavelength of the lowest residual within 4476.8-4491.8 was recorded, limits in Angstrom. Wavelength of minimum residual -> 4490.5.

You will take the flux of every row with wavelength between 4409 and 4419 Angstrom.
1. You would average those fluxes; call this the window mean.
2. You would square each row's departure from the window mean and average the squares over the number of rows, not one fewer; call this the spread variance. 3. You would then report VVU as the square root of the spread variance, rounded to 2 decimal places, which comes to 0.16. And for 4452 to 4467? 0.31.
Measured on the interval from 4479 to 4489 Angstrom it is 0.14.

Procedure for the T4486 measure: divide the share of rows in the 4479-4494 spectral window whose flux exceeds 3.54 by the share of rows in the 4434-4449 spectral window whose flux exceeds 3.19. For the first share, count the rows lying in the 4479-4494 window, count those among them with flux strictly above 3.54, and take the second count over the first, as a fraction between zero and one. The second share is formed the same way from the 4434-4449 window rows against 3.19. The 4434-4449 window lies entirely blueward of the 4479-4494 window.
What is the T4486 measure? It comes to 1.7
